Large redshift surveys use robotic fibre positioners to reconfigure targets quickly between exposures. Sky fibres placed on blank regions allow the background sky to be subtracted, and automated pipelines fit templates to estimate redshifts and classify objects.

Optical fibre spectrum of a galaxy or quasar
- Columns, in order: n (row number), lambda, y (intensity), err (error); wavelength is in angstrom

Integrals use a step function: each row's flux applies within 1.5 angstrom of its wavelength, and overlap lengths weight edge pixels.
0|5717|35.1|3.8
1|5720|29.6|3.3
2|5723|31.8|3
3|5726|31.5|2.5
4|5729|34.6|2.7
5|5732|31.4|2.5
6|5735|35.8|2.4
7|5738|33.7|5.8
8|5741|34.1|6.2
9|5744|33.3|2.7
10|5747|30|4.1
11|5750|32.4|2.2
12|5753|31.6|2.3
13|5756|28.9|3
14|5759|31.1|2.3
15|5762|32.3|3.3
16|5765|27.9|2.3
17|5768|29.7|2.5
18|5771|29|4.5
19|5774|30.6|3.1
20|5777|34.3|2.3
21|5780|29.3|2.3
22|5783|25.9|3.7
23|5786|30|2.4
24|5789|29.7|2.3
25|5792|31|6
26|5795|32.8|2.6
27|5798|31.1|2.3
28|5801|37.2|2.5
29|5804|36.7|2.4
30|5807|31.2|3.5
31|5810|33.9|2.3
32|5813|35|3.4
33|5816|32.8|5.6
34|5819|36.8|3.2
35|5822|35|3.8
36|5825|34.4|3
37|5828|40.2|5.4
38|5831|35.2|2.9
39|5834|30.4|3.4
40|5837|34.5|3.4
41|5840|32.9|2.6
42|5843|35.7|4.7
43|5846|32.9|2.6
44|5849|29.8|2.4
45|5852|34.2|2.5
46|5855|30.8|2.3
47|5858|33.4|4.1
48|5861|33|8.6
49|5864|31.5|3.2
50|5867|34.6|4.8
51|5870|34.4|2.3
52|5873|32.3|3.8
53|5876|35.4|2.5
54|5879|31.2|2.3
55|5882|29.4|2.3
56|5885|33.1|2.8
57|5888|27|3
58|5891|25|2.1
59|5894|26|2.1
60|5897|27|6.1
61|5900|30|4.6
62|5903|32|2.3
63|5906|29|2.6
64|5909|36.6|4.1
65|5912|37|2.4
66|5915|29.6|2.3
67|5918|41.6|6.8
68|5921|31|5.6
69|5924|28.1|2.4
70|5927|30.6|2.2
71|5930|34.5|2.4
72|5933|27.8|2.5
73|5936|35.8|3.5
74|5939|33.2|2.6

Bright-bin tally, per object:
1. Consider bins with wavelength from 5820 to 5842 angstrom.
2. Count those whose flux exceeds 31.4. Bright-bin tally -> 6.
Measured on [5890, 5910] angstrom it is 2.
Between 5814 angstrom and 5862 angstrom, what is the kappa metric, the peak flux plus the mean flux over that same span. 74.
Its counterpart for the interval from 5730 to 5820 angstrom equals 69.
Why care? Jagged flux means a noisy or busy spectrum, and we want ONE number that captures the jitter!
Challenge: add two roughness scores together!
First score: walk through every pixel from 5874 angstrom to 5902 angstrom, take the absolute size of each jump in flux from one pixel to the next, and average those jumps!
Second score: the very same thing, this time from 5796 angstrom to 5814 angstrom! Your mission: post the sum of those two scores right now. 6.03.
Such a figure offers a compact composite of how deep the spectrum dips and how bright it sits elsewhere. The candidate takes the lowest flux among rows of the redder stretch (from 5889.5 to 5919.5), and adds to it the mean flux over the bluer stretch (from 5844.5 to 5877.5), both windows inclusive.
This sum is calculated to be 58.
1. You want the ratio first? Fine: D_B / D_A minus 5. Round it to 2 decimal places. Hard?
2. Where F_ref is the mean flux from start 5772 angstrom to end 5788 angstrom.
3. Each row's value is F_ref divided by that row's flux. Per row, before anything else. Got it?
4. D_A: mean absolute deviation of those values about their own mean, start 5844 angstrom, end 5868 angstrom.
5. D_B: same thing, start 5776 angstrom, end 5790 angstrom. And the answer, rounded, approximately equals -3.44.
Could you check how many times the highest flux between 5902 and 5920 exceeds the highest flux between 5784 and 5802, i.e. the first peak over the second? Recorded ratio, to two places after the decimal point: 1.12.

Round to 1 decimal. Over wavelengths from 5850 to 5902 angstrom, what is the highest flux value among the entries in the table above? 35.4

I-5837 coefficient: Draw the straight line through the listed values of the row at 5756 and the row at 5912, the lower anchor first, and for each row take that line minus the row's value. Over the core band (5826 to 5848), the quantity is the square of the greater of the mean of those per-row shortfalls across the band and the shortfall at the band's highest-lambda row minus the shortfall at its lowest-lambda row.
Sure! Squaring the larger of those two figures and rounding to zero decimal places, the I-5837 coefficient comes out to 68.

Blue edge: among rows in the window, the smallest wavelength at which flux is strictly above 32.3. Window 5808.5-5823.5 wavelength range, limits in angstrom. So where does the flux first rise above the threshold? 5810 angstrom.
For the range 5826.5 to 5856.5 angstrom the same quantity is 5828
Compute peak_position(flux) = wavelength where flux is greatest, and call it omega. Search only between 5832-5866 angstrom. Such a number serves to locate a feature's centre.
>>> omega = 5843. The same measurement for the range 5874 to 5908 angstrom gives 5876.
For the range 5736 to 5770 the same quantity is 5741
